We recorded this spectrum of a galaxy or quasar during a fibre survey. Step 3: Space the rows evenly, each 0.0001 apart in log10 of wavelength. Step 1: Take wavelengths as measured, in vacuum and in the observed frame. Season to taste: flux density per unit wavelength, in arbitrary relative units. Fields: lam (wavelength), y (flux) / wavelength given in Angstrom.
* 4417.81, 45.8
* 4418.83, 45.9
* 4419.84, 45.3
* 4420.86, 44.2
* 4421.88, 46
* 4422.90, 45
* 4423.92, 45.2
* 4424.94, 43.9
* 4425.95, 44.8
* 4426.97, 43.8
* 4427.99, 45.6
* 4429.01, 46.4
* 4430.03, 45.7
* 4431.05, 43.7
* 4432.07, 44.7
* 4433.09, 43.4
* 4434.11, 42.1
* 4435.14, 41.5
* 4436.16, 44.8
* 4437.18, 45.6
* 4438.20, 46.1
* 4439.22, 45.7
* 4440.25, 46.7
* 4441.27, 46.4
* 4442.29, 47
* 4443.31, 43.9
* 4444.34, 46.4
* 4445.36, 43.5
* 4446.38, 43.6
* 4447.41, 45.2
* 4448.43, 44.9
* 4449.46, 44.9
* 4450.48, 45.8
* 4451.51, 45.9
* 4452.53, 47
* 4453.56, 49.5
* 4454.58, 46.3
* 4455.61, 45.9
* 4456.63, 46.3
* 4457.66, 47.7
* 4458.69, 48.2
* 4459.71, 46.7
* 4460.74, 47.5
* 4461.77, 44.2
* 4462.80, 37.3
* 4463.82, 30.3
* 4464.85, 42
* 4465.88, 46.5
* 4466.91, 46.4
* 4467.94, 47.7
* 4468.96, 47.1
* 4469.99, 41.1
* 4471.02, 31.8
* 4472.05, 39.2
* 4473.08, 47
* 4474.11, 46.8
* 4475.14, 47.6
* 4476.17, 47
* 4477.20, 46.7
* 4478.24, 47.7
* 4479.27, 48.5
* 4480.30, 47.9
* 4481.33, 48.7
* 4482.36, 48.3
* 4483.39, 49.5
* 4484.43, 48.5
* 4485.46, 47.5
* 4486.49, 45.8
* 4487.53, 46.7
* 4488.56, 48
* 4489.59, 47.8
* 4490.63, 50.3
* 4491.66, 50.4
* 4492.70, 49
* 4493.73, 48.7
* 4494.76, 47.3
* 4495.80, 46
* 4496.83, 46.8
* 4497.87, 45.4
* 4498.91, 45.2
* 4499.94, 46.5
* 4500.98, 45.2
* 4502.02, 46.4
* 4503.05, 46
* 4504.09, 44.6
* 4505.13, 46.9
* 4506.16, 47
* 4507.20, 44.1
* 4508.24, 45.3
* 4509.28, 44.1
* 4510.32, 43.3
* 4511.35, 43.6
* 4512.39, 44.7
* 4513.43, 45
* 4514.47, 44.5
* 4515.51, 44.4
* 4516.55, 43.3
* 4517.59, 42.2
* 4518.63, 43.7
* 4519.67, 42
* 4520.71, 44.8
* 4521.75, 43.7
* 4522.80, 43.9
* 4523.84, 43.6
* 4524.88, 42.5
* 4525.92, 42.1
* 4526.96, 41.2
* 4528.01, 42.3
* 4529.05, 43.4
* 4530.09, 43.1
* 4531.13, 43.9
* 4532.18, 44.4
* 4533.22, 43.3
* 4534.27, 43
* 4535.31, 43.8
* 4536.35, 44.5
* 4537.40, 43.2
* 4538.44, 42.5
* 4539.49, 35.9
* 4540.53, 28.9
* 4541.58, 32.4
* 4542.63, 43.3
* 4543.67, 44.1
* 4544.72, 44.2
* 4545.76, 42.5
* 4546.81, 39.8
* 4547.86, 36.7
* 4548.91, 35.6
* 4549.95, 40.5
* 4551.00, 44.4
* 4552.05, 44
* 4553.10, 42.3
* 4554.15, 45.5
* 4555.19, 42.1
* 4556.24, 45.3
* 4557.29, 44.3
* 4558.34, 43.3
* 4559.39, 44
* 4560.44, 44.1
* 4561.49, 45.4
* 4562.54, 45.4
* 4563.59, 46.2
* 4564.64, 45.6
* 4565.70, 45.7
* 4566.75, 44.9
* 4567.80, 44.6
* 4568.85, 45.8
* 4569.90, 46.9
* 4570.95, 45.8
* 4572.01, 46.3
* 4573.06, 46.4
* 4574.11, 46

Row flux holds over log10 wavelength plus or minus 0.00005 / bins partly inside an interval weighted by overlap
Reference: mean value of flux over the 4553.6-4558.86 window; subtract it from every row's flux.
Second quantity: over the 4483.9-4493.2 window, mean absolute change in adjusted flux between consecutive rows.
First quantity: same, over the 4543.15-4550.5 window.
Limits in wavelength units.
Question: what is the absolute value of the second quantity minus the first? 1.13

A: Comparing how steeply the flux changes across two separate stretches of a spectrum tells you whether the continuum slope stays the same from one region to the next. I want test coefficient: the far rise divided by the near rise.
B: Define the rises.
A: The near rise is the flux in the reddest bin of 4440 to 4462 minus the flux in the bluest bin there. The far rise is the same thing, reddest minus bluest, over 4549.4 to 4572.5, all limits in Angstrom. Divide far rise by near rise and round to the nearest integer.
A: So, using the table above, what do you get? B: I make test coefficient -2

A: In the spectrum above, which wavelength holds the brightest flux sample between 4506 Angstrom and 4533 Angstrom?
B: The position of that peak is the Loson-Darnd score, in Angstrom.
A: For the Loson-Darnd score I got 4506.16 Angstrom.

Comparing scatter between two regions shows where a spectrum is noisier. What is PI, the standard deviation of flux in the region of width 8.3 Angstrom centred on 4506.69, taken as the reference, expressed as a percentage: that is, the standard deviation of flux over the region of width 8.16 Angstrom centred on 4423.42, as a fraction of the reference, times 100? 56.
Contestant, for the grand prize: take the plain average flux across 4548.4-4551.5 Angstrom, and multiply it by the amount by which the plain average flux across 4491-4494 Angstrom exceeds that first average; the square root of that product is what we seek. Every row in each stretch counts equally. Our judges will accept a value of 19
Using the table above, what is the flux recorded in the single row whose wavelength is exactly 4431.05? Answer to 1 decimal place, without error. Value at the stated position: 43.7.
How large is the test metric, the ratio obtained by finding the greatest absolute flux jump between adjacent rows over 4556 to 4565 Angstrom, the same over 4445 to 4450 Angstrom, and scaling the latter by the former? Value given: 1.2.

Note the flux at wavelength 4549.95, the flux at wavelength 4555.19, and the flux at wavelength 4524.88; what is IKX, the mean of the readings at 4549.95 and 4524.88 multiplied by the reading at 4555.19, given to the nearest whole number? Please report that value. 1747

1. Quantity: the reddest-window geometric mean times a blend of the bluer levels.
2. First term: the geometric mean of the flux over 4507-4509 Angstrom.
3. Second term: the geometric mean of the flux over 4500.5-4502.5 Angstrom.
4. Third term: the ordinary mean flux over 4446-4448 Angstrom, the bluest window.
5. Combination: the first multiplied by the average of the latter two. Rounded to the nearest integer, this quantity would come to 2016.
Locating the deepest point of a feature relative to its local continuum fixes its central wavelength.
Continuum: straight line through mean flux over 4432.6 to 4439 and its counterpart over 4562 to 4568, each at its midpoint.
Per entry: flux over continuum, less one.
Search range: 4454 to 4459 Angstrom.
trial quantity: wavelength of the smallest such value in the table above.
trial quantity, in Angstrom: 4455.61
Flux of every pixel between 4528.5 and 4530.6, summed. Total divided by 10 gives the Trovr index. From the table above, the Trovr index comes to 8.65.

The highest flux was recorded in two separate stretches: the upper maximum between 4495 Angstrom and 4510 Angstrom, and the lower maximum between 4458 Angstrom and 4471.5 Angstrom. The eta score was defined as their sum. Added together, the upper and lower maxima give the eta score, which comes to 95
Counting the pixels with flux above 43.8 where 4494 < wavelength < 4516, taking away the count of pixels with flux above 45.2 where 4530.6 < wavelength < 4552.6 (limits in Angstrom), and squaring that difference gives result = 361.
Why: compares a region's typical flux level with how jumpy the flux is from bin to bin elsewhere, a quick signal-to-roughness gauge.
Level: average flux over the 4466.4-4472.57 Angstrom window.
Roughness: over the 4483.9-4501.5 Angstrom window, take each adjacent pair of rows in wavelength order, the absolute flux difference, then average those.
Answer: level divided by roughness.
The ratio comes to 40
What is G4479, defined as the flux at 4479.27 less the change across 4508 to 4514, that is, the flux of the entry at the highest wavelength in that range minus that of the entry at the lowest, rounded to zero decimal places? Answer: 49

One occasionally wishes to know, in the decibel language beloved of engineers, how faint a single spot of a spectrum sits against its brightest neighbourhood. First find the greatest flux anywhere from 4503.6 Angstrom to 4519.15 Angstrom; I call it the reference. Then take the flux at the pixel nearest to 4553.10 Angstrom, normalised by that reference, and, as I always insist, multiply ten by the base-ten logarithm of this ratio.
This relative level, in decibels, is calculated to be -0.5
